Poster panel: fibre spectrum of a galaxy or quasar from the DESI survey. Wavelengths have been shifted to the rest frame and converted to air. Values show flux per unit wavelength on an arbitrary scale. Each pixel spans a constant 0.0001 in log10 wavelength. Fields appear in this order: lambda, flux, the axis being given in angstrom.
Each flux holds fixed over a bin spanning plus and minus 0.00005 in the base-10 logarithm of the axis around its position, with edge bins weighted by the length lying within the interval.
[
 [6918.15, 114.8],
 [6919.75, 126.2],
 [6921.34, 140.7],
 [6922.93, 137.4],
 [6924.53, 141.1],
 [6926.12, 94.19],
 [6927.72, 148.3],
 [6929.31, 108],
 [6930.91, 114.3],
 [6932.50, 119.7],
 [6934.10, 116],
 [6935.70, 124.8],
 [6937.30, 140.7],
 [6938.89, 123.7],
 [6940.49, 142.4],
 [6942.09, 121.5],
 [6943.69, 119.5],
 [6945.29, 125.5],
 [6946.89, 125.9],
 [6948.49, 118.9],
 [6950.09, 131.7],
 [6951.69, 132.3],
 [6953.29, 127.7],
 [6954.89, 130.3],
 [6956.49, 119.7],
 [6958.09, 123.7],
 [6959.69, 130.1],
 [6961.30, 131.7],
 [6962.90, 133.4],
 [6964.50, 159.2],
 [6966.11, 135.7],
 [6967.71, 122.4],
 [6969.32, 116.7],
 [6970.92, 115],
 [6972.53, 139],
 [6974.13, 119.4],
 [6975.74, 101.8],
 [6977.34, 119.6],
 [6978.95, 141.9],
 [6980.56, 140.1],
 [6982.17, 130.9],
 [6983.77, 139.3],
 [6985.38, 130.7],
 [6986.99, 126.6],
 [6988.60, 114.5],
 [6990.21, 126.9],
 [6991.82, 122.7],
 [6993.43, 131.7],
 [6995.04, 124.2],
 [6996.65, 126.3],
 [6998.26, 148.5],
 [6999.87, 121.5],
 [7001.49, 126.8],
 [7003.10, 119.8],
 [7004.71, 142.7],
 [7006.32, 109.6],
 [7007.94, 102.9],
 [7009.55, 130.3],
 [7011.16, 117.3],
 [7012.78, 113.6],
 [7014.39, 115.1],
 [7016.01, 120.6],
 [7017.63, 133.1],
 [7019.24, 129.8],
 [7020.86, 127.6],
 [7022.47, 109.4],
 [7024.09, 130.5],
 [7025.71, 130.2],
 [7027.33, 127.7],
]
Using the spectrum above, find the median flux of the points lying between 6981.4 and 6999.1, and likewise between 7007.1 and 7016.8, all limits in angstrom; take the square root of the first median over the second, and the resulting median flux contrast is 1.05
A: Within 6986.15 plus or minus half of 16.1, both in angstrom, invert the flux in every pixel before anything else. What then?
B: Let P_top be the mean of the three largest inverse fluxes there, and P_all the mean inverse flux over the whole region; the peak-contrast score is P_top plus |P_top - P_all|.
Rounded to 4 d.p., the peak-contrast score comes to 0.0088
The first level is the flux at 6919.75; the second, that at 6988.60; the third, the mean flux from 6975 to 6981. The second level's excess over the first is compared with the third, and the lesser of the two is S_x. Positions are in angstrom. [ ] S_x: -12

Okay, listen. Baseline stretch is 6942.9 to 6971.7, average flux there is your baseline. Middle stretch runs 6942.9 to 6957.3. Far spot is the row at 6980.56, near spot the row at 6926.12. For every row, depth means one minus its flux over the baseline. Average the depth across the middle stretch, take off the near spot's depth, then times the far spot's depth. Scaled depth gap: 0.024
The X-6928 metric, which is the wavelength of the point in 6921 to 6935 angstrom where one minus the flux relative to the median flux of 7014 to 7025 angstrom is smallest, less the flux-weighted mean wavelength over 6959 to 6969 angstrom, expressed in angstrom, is -36.0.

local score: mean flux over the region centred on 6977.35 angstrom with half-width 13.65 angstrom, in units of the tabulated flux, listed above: 128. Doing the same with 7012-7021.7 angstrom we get 123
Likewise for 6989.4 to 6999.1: 130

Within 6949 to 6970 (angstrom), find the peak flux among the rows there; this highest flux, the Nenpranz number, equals 159.2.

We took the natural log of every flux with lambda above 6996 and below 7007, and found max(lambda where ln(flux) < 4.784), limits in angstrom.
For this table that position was 7006.32 angstrom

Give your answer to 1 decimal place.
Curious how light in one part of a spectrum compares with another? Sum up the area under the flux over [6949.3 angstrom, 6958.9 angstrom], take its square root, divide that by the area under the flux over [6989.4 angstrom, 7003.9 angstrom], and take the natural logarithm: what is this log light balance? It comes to -4.0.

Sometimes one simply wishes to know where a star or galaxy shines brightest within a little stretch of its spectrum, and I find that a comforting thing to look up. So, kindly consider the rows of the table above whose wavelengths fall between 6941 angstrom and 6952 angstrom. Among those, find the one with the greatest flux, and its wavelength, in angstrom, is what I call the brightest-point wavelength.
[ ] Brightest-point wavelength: 6951.69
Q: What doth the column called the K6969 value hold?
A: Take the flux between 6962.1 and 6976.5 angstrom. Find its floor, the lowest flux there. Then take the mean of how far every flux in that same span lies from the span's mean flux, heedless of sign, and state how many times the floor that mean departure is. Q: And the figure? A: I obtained 0.13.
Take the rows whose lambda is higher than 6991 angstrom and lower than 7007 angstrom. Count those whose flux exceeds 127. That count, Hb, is 3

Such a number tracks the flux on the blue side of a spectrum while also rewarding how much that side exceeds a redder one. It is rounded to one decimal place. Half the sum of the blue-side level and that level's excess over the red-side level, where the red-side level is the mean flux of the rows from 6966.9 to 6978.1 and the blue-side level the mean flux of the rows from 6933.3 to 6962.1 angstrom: 67.4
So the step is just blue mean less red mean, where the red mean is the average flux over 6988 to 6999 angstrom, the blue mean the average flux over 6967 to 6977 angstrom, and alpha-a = -9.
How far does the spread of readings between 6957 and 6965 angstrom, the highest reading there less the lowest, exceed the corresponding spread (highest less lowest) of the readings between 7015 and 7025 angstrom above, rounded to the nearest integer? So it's 12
